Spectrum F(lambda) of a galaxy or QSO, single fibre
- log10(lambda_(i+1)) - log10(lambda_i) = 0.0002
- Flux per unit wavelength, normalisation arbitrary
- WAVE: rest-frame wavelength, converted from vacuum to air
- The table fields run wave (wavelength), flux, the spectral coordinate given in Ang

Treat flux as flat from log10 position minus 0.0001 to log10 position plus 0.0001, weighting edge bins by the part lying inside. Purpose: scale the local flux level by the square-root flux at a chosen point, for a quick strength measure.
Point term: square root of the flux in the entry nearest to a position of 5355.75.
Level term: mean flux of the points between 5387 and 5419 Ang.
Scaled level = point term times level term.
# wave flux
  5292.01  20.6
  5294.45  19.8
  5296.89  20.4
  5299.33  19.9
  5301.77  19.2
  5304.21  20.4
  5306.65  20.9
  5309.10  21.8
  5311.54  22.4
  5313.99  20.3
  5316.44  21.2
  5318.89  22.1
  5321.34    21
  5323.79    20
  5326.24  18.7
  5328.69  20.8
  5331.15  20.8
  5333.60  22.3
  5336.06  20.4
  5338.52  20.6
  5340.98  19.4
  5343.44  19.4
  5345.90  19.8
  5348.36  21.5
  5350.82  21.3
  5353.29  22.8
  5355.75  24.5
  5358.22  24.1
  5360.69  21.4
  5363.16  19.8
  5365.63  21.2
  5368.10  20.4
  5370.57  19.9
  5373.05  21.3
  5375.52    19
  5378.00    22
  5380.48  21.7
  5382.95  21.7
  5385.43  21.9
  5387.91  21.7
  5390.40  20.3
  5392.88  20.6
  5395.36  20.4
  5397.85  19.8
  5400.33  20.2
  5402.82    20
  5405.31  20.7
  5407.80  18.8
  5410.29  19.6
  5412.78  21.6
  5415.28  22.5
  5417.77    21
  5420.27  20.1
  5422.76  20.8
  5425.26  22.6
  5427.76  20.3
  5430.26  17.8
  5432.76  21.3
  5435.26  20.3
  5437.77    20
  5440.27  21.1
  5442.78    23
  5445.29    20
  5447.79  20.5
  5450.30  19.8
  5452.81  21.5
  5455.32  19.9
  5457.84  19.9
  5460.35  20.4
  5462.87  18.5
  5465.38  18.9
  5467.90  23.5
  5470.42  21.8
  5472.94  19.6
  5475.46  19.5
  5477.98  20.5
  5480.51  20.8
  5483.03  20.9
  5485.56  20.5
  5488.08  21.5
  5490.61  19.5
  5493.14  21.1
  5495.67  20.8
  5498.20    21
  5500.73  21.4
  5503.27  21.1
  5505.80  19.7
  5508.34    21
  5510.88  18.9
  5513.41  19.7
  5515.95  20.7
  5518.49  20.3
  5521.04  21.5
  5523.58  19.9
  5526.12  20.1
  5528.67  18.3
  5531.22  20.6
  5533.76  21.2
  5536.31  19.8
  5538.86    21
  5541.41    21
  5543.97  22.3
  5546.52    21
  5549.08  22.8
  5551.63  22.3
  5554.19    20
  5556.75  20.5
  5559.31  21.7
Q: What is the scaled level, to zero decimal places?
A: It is 102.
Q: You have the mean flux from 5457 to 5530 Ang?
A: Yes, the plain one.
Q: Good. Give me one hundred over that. 4.90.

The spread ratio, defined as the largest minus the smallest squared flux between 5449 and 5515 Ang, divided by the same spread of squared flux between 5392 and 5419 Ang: 1.4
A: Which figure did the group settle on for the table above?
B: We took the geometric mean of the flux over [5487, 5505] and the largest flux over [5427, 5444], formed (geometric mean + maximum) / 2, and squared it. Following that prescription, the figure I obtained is 482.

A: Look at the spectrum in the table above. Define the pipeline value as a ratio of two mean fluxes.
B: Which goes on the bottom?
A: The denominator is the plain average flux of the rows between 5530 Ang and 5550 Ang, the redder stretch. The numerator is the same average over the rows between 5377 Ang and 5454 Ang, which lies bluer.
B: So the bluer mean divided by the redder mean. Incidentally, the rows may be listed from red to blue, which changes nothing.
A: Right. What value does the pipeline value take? 0.98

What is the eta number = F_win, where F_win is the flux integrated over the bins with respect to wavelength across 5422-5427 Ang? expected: 108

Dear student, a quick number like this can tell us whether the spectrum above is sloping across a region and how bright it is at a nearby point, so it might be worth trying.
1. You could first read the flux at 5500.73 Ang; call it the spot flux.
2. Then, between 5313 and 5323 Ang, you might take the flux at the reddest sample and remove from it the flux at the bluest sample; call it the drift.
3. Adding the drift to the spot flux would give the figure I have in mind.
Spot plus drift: 22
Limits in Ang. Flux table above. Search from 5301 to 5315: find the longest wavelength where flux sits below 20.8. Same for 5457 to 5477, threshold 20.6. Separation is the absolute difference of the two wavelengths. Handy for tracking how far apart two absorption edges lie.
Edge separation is 161.5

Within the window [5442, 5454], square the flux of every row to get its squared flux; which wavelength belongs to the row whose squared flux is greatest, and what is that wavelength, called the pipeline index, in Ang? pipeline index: 5442.78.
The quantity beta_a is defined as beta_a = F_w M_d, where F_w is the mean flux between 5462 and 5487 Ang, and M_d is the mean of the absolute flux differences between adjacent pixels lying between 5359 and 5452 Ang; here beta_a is 24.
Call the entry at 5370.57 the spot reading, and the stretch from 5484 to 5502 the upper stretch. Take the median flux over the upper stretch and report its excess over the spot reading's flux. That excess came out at 1.1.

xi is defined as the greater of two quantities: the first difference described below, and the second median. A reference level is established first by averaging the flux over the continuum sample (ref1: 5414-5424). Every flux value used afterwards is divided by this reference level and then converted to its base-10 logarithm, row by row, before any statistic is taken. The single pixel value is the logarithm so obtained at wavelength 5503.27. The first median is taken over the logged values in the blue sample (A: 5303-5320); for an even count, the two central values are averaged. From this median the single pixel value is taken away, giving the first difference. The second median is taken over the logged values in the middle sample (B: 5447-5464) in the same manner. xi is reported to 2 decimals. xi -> 0.00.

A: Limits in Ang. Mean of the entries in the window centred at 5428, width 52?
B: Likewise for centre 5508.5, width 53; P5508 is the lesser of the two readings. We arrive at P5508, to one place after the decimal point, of 20.5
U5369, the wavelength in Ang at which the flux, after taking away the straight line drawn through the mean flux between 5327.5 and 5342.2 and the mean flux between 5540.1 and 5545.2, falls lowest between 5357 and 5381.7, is 5375.52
